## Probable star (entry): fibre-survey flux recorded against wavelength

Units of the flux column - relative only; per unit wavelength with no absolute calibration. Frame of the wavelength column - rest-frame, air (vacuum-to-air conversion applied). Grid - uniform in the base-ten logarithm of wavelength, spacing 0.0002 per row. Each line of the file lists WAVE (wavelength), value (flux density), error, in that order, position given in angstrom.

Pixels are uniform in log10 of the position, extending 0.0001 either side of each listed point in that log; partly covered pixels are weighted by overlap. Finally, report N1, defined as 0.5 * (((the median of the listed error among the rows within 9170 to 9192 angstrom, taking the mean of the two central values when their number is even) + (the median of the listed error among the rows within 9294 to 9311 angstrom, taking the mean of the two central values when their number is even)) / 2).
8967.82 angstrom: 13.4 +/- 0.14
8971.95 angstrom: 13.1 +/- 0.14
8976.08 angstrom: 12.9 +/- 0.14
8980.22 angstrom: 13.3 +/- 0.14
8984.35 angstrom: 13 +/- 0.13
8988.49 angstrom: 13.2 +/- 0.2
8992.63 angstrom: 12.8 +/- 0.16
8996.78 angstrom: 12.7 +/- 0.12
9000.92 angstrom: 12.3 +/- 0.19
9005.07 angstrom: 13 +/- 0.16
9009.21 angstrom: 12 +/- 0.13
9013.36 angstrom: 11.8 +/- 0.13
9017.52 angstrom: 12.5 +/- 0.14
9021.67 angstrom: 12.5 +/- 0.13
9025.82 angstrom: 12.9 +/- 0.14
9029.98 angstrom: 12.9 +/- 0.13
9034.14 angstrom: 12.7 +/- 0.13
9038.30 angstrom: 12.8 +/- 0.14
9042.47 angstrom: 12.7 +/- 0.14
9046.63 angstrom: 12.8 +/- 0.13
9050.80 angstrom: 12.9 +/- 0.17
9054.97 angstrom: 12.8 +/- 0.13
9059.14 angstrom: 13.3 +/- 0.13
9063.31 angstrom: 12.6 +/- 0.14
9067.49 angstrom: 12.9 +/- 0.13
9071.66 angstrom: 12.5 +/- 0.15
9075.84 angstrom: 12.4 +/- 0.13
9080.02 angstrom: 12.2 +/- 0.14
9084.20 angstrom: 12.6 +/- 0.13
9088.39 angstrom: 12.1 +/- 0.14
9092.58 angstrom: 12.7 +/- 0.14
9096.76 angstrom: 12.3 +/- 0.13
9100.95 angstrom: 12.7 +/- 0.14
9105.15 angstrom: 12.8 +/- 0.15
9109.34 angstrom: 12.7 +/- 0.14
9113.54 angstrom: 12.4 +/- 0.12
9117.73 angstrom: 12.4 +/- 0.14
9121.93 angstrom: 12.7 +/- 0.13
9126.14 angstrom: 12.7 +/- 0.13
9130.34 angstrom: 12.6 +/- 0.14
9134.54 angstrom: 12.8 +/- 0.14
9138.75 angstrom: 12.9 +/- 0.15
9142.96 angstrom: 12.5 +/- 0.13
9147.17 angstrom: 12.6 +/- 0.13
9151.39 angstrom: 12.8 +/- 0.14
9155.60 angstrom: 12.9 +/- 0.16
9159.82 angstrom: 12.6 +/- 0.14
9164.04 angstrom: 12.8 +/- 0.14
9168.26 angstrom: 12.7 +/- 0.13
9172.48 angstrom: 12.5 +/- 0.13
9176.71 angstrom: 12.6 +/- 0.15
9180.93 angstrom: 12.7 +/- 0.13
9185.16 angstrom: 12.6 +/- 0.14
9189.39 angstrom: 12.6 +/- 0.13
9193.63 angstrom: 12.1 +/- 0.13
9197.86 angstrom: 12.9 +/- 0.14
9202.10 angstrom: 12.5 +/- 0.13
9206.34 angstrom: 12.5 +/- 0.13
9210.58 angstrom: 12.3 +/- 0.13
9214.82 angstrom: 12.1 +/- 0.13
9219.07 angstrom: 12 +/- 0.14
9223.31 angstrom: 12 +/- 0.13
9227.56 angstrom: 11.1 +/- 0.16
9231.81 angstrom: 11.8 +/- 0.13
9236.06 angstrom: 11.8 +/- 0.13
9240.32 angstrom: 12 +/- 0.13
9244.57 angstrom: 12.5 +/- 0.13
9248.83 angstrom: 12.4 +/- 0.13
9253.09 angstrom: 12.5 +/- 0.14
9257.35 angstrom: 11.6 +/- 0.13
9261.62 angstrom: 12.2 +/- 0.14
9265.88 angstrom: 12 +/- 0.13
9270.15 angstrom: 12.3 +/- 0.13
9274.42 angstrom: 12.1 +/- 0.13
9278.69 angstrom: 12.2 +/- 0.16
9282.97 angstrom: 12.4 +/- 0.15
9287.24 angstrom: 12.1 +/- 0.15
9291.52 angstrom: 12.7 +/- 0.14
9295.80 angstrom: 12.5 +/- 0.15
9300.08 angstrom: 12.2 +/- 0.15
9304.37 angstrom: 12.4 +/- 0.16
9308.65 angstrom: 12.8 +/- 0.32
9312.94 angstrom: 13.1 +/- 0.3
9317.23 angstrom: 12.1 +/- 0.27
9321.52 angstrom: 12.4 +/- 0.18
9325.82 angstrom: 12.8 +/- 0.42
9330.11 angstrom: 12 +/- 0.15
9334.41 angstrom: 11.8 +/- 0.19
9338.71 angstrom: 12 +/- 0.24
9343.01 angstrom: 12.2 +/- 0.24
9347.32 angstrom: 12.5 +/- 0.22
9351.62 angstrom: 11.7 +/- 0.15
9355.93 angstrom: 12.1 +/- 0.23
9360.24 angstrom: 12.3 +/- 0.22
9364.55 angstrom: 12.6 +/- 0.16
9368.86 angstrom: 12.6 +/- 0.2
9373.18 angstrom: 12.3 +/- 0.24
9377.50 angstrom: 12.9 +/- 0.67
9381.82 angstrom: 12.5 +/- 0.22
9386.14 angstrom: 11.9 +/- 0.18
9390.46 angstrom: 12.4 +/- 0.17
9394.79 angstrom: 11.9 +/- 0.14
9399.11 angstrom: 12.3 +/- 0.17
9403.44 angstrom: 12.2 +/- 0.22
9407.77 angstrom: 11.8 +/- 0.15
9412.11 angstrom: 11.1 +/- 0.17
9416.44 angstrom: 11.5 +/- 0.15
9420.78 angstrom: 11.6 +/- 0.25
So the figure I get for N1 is 0.071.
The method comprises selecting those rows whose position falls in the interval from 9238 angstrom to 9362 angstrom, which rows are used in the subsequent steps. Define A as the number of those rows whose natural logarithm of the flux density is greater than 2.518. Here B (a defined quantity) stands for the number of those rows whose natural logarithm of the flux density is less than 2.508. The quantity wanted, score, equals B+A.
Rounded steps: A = 8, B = 15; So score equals 23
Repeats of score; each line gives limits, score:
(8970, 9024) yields 12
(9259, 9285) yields 4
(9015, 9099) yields 18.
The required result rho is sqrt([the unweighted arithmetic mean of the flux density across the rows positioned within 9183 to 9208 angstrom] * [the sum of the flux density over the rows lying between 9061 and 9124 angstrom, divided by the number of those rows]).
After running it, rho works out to 12.5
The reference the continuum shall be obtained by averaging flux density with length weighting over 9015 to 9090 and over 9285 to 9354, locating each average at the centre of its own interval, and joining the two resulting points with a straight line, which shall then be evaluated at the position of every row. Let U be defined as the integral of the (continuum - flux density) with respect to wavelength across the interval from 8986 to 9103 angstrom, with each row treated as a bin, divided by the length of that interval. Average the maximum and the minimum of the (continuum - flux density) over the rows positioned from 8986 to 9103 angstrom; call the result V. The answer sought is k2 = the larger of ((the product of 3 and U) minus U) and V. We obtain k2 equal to 0.14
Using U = 0.050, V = 0.14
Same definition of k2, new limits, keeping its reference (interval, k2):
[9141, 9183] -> -0.15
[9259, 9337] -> 0.05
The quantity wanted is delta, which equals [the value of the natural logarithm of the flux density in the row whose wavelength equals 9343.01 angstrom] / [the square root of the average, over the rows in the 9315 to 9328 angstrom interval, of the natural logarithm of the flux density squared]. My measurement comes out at 0.99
